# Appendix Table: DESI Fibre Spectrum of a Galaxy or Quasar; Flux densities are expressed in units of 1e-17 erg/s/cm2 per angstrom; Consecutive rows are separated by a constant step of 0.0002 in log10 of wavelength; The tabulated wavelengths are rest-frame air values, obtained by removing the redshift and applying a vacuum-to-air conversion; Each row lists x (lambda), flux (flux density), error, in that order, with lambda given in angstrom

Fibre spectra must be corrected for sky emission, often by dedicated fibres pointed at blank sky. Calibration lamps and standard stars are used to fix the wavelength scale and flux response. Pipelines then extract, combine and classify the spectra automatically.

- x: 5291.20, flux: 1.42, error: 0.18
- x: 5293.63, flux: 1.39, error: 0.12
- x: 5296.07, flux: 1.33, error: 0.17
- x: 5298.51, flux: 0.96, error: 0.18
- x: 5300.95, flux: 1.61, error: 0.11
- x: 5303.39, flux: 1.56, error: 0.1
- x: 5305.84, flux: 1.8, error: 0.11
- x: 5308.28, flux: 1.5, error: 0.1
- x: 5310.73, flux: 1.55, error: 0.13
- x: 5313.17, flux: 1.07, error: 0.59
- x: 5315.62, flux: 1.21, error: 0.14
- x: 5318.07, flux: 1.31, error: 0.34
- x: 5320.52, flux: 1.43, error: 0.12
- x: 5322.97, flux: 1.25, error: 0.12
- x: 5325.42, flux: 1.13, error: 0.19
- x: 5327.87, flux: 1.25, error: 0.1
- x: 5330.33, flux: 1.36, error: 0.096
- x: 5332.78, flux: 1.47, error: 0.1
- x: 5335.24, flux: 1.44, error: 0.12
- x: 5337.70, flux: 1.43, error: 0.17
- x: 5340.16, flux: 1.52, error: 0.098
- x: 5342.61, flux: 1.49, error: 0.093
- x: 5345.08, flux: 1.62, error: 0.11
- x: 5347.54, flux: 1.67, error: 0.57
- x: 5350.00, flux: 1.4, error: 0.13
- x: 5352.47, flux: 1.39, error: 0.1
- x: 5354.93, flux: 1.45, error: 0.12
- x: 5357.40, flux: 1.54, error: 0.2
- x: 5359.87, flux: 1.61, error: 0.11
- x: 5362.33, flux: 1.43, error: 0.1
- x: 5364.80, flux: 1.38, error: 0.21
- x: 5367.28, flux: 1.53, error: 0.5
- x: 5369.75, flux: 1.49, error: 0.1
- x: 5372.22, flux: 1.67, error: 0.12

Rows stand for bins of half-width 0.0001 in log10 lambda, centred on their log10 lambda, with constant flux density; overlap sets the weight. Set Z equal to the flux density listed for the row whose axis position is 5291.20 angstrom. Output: 1.42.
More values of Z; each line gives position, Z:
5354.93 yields 1.45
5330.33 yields 1.36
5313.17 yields 1.07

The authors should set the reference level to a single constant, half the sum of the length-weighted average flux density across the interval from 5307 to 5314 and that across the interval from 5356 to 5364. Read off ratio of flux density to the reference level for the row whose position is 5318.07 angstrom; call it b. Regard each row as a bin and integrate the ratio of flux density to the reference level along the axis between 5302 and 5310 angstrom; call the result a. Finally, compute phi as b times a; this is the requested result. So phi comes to 8.0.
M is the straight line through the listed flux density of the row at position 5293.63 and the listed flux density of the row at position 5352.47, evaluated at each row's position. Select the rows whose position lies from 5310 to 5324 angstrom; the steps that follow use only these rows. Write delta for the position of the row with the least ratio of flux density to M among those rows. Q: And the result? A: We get 5313.17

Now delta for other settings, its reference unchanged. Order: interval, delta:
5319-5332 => 5325.42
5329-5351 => 5330.33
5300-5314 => 5313.17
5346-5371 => 5364.80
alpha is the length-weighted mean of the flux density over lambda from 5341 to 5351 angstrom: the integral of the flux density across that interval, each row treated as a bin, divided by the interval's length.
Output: 1.55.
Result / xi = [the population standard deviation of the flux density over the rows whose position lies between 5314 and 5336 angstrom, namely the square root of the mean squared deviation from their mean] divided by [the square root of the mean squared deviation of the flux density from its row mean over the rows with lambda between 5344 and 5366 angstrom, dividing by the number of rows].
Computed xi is 1.04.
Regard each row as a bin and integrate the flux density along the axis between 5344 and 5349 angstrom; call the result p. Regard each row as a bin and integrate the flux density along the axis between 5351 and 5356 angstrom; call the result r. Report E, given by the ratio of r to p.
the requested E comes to 0.87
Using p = 8.2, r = 7.09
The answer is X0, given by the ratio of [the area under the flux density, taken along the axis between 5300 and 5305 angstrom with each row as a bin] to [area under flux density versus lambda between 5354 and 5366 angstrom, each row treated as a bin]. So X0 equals 0.45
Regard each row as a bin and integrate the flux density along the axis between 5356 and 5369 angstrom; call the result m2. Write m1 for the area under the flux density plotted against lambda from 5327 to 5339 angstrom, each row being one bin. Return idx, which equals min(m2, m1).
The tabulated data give 16.7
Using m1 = 16.7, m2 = 19.5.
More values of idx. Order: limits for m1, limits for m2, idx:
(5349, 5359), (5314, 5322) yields 10.4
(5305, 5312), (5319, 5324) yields 6.7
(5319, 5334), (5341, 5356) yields 19.7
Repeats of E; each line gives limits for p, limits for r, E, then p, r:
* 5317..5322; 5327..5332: 0.97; 6.8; 6.62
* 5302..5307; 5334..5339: 0.86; 8.4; 7.17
